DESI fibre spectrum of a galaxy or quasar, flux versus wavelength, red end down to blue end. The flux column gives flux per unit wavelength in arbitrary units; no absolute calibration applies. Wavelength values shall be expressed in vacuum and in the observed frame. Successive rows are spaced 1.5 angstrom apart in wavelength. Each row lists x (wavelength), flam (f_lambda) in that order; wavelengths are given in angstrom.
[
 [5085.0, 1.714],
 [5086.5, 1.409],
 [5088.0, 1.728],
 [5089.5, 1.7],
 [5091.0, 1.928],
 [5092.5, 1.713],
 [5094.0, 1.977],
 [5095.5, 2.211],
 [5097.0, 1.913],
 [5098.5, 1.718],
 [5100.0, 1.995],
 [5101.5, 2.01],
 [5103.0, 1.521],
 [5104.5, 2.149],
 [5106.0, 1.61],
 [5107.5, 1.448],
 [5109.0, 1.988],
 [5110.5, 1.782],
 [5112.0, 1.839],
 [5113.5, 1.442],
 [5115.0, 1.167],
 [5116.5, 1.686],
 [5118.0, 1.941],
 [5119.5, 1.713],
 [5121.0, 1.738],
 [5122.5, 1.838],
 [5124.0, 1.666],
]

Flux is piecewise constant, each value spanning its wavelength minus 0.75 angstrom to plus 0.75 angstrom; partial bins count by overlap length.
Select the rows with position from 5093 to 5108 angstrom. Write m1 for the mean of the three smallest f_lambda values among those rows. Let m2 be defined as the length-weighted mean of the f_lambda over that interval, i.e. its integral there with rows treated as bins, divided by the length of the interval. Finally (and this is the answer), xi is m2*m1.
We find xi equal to 2.8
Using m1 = 1.53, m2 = 1.86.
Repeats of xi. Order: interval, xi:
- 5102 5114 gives 2.5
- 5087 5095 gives 3.1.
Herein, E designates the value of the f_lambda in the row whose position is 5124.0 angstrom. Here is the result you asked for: 1.666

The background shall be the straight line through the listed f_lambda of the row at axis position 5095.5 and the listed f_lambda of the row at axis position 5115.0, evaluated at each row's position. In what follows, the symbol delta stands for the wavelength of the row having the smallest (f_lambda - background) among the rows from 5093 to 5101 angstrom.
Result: 5098.5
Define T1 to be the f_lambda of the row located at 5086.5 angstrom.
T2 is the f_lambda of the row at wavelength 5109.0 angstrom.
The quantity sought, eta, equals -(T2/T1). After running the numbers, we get -1.41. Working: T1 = 1.409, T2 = 1.988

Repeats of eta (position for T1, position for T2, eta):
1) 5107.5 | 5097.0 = -1.32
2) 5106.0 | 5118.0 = -1.21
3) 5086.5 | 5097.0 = -1.36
